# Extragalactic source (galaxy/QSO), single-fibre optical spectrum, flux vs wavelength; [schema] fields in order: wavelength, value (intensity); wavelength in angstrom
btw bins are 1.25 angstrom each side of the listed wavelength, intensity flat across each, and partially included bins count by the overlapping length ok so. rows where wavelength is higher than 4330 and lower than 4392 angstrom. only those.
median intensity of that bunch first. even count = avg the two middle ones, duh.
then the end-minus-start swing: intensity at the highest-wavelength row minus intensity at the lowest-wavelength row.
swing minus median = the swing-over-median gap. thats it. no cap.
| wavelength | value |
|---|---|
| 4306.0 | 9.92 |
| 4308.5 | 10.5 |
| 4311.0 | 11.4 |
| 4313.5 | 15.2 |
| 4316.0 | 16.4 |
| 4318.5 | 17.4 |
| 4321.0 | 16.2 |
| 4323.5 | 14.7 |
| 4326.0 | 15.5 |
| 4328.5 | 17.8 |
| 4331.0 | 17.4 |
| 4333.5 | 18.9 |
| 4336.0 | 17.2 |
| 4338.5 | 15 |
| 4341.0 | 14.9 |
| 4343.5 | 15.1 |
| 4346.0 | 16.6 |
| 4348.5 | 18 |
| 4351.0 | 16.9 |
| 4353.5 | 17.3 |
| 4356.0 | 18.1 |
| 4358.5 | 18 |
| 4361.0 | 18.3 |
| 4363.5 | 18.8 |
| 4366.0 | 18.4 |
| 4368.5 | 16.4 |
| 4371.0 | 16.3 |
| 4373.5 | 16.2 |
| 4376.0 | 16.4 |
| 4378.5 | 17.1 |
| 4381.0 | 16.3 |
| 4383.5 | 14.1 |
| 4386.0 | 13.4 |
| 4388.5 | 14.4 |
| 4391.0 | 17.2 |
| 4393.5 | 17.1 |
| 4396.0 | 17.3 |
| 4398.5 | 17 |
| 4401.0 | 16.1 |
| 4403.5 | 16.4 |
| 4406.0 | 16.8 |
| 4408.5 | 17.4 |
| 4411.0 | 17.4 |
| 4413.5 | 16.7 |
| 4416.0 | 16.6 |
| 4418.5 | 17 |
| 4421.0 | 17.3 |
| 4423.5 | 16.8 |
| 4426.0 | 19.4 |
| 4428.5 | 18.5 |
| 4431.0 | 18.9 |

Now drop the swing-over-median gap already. -17.1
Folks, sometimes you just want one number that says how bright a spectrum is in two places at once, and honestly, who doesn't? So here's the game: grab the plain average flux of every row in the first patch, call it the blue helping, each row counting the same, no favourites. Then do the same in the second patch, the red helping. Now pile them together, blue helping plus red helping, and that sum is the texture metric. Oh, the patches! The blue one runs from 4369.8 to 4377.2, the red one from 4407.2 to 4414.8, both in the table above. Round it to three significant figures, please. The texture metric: 33.5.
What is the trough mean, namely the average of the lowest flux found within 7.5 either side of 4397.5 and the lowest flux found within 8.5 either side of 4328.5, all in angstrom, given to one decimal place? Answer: 15.4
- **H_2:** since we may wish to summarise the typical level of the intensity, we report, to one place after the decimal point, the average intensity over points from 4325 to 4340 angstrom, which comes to 17.0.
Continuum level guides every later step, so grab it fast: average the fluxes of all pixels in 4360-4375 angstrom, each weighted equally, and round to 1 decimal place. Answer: 17.4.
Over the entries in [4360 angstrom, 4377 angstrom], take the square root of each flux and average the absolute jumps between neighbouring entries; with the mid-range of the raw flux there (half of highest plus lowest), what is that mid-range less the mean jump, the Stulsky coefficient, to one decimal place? 17.4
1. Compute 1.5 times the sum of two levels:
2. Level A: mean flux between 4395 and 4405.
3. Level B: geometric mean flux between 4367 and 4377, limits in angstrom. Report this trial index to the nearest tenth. 49.5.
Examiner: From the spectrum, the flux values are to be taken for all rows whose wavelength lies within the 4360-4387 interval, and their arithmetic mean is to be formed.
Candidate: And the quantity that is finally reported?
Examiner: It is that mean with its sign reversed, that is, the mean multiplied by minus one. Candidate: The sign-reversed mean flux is -16.5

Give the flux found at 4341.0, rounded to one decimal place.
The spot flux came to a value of 14.9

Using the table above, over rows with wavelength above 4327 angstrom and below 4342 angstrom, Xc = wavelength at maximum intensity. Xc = 4333.5 angstrom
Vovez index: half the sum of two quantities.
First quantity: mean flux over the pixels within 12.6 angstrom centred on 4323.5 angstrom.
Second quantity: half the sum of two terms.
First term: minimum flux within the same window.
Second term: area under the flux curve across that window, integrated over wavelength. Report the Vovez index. 63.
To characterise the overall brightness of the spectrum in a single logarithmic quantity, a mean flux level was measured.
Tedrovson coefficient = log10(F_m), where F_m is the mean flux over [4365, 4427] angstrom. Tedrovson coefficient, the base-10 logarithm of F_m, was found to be 1.22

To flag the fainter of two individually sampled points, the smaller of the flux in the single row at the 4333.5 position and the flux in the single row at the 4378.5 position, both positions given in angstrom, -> 17.1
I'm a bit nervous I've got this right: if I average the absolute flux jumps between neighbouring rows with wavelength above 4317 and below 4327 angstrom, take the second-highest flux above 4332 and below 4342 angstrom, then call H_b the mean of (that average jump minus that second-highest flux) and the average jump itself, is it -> -7.43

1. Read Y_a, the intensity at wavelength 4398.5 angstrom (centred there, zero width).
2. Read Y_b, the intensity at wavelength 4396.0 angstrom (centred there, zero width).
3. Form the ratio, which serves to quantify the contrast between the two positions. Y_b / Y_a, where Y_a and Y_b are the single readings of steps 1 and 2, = 1.02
